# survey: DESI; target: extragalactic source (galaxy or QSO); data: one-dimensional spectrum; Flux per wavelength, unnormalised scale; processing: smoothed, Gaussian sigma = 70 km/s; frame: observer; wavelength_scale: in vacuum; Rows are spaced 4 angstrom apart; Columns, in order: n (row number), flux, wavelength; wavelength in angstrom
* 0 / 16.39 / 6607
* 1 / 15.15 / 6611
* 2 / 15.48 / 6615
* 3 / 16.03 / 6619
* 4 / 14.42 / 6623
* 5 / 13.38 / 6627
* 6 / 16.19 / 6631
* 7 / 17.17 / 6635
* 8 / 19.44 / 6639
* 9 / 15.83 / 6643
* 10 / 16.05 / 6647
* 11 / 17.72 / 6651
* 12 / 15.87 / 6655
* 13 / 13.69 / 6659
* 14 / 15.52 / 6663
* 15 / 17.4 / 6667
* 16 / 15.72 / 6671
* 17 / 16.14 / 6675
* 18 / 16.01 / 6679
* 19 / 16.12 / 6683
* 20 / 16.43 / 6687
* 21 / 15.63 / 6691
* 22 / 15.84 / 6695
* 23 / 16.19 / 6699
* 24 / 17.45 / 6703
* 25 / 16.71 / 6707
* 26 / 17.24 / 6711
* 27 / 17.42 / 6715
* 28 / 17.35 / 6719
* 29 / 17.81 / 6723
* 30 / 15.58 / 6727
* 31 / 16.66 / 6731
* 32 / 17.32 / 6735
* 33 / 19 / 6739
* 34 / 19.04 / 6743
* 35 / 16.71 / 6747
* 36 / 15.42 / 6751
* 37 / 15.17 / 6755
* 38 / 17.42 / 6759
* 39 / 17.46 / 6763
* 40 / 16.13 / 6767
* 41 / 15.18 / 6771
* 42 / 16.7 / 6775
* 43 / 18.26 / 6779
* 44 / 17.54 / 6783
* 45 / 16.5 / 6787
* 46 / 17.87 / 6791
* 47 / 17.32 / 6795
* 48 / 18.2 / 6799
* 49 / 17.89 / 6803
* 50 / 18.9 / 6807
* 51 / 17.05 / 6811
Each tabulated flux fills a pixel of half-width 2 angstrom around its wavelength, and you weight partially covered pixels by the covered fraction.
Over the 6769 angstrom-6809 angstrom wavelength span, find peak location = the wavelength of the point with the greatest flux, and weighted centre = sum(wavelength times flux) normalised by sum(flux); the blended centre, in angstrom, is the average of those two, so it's 6798.2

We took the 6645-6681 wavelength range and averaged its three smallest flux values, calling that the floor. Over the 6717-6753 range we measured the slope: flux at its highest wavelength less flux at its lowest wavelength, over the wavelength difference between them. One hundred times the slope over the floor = -0.4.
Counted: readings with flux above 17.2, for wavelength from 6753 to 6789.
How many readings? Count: 4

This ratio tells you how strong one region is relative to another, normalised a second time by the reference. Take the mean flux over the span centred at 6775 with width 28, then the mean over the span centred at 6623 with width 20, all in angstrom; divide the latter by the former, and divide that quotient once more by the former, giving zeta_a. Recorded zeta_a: 0.0533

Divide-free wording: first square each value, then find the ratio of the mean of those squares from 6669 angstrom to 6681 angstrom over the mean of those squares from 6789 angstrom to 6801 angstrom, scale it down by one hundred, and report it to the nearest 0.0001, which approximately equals 0.0080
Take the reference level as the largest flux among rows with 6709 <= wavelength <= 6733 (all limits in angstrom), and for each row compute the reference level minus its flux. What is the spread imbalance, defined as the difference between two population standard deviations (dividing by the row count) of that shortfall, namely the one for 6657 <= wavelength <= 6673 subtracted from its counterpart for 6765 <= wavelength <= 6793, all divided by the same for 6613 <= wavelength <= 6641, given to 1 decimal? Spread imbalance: -0.2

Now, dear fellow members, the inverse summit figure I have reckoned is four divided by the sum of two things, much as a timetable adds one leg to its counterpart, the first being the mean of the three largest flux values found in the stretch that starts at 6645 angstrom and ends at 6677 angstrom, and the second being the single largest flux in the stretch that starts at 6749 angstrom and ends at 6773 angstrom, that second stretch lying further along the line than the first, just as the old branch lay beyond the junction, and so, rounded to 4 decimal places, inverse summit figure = 0.1158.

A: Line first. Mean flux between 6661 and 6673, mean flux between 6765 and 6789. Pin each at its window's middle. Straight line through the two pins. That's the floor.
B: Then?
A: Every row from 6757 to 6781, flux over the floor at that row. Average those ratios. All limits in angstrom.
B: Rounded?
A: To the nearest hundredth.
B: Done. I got 1.01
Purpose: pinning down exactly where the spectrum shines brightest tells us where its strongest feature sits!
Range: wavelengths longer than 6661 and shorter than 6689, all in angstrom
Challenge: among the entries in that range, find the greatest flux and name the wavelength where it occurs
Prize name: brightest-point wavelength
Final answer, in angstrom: 6667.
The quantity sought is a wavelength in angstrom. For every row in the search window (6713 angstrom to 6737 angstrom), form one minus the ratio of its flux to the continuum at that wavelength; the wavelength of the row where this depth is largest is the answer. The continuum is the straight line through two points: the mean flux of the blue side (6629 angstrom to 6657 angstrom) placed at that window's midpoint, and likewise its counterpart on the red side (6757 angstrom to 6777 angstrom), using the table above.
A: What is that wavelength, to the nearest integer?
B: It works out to 6727 angstrom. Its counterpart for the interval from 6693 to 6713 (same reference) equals 6695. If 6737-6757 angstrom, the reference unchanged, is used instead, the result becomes 6755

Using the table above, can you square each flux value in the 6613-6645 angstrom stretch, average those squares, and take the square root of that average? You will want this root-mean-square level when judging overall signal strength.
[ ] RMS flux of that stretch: 16.08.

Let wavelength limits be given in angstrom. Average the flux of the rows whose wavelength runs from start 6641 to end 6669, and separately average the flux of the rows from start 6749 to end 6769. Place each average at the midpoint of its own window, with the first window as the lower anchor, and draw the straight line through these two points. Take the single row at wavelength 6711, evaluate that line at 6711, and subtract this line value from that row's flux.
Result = 1.1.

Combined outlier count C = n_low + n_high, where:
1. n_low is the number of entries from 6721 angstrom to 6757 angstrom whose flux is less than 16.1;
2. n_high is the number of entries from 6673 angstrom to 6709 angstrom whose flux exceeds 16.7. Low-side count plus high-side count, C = 5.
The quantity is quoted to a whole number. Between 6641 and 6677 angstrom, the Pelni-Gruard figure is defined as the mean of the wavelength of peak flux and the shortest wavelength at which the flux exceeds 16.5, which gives 6651 angstrom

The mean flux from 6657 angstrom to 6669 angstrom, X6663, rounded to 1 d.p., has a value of 15.5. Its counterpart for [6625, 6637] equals 15.6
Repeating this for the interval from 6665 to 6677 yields 16.4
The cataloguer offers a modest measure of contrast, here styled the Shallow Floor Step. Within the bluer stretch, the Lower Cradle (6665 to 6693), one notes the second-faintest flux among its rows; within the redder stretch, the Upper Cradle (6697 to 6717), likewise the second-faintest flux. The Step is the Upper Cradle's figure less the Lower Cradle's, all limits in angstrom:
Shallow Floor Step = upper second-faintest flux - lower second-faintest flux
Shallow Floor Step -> 1.0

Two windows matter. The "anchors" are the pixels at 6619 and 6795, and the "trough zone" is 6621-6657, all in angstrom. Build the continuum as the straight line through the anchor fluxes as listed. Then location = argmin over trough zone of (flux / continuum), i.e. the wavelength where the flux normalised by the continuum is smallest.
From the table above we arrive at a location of 6627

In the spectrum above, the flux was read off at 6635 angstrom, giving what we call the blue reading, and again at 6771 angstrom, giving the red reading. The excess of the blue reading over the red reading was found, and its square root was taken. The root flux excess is 1.4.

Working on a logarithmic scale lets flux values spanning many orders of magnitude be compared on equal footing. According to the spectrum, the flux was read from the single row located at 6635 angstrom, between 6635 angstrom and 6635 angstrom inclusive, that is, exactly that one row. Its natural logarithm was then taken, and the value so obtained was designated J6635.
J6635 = 2.84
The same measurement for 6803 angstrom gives 2.88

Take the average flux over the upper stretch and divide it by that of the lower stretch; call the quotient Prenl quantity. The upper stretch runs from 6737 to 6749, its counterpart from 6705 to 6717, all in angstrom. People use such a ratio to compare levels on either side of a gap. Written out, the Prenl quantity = 1.07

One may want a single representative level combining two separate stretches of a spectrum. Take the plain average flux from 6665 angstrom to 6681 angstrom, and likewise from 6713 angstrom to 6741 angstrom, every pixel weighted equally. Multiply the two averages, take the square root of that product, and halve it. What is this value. 8.40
